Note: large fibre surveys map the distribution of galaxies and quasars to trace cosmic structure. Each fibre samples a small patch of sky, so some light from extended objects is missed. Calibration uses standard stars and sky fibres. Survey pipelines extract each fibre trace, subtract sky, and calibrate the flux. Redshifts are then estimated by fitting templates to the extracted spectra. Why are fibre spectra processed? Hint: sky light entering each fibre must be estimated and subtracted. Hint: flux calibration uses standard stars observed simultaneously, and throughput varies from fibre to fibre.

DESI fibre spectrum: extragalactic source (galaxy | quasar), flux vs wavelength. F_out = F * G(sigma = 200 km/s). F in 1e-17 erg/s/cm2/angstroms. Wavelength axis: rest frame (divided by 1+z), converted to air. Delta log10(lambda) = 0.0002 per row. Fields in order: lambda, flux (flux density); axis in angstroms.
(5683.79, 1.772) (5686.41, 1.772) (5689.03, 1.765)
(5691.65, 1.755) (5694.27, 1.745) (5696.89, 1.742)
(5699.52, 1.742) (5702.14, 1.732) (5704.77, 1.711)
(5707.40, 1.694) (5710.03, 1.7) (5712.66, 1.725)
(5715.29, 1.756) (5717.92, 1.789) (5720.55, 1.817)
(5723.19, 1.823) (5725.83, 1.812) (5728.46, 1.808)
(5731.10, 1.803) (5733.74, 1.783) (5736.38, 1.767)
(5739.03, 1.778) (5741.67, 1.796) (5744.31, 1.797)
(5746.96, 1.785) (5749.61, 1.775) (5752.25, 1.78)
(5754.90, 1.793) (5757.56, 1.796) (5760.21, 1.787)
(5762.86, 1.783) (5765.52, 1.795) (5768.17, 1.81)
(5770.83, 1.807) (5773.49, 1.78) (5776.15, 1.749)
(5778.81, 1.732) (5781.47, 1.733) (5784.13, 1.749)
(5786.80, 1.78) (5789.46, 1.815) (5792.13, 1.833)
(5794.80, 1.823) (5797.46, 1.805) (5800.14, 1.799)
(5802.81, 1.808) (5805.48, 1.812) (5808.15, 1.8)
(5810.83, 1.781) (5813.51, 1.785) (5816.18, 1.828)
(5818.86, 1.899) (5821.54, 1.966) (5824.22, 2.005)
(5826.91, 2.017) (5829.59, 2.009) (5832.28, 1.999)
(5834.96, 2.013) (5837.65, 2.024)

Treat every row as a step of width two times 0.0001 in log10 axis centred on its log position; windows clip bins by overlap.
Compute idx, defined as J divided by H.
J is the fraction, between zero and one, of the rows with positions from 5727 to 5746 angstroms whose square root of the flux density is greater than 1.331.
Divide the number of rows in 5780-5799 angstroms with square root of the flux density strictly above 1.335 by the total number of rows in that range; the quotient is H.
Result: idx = 1.5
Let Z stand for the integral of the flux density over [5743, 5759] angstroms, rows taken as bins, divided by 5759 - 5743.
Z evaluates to 1.79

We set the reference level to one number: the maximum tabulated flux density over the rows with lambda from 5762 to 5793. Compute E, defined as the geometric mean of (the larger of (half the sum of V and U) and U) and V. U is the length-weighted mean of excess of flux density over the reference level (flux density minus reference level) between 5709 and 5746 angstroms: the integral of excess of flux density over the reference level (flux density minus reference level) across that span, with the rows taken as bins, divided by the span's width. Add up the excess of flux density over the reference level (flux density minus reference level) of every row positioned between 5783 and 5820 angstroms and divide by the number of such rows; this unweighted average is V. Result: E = 0.030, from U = -0.050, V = -0.02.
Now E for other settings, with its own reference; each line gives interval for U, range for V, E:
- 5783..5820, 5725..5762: 0.033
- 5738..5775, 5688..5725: 0.060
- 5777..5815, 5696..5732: 0.056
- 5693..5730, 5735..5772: 0.051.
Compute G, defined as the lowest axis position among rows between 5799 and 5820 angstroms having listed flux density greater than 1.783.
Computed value 5800.14 angstroms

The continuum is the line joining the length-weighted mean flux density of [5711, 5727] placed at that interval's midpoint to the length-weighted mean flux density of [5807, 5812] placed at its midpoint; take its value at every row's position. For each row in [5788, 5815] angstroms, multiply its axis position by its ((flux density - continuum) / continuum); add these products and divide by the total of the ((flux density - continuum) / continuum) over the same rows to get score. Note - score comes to 5795.9 angstroms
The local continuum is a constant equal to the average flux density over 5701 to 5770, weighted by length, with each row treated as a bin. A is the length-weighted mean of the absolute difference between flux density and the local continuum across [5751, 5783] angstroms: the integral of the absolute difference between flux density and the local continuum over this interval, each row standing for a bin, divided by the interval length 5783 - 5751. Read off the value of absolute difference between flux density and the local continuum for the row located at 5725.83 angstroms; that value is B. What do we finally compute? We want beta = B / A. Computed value 2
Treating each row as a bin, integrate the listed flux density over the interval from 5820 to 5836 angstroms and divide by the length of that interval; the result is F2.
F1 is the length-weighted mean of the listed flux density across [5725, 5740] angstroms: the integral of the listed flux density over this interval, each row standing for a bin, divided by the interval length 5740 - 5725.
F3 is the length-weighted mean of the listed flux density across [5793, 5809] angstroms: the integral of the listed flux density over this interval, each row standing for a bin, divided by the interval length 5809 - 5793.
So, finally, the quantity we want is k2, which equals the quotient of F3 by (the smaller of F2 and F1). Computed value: 1.01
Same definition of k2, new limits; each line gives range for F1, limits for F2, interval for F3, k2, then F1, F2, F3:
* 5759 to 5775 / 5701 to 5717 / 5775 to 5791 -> 1.02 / 1.79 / 1.72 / 1.761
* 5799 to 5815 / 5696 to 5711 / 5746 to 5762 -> 1.04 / 1.80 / 1.72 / 1.786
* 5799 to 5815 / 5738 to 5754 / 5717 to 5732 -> 1.01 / 1.80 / 1.79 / 1.809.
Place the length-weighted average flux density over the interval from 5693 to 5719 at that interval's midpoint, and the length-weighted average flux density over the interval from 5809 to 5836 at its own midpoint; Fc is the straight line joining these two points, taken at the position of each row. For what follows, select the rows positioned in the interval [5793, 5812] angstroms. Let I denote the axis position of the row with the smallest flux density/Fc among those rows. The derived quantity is 5810.83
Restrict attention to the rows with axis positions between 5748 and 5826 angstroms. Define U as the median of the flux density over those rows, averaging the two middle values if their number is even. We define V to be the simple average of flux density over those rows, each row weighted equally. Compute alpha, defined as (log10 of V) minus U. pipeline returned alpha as -1.54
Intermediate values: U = 1.80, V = 1.81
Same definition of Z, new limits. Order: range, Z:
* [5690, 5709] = 1.73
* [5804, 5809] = 1.81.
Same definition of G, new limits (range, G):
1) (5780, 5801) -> 5789.46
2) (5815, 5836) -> 5816.18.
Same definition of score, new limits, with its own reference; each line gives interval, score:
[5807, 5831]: 5824.6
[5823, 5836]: 5829.6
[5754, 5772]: 5766.0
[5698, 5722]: 5706.1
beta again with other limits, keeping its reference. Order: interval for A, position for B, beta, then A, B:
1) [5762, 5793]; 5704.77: 2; 0.028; 0.066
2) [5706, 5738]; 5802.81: 1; 0.036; 0.031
